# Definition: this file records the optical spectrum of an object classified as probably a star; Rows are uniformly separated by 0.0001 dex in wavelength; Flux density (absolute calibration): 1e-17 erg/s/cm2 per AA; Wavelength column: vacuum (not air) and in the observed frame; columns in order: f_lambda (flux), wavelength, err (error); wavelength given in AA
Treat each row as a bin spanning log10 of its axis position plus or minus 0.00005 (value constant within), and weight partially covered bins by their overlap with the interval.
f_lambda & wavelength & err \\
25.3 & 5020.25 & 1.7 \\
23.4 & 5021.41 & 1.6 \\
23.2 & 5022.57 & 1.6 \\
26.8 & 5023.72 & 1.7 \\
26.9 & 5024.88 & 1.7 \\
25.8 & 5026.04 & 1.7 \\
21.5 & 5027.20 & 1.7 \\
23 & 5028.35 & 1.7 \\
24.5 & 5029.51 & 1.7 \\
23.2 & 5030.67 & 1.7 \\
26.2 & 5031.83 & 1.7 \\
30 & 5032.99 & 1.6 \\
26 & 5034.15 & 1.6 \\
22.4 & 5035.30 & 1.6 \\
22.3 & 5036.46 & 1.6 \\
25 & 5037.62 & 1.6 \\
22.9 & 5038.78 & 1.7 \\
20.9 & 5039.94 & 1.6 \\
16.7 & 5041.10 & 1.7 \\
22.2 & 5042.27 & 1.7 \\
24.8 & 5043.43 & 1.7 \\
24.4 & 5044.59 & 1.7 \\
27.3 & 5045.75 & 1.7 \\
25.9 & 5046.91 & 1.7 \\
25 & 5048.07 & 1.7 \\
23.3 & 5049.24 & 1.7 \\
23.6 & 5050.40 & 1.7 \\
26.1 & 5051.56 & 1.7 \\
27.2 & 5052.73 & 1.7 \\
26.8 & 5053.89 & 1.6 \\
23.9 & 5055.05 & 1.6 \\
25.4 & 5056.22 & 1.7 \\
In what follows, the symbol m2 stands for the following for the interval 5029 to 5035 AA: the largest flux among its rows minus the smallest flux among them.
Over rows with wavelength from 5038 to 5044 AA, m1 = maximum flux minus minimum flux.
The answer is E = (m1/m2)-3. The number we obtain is -1.8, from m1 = 8.1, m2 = 6.8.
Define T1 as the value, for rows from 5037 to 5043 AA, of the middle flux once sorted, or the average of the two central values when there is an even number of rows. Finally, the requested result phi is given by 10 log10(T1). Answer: 13.5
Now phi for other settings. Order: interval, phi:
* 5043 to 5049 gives 14.0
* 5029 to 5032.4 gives 13.9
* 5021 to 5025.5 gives 14.0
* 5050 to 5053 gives 14.2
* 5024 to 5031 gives 13.8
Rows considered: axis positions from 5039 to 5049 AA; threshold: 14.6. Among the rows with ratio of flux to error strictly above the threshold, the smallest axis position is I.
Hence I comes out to 5045.75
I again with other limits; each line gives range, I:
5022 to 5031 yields 5023.72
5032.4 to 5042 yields 5032.99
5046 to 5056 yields 5046.91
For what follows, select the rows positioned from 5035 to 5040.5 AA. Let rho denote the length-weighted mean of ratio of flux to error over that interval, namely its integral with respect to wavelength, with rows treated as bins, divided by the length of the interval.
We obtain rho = 14.0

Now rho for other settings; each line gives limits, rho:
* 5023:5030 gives 14.6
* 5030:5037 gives 15.3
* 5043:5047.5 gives 15.1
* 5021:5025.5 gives 15.2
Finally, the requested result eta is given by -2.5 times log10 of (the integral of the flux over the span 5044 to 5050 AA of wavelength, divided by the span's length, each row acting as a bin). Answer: -3.50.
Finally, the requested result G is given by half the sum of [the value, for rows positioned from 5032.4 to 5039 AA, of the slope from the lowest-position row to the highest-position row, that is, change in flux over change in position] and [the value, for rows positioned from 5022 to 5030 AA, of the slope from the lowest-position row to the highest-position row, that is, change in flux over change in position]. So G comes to -0.5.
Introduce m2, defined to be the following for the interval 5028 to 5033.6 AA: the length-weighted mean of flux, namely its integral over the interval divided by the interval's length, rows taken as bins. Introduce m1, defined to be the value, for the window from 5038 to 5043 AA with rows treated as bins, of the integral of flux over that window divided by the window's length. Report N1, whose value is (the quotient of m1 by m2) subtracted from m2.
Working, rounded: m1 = 20.9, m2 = 25.4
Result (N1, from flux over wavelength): 24.6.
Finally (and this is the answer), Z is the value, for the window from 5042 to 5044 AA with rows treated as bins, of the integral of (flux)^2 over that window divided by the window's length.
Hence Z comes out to 563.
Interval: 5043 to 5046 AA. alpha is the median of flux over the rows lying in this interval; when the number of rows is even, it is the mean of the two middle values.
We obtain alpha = 25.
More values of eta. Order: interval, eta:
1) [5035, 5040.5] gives -3.39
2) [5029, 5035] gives -3.53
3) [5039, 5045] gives -3.34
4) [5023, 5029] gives -3.48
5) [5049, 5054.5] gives -3.52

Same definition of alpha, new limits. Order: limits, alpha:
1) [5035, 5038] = 22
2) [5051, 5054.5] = 27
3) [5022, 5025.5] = 27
